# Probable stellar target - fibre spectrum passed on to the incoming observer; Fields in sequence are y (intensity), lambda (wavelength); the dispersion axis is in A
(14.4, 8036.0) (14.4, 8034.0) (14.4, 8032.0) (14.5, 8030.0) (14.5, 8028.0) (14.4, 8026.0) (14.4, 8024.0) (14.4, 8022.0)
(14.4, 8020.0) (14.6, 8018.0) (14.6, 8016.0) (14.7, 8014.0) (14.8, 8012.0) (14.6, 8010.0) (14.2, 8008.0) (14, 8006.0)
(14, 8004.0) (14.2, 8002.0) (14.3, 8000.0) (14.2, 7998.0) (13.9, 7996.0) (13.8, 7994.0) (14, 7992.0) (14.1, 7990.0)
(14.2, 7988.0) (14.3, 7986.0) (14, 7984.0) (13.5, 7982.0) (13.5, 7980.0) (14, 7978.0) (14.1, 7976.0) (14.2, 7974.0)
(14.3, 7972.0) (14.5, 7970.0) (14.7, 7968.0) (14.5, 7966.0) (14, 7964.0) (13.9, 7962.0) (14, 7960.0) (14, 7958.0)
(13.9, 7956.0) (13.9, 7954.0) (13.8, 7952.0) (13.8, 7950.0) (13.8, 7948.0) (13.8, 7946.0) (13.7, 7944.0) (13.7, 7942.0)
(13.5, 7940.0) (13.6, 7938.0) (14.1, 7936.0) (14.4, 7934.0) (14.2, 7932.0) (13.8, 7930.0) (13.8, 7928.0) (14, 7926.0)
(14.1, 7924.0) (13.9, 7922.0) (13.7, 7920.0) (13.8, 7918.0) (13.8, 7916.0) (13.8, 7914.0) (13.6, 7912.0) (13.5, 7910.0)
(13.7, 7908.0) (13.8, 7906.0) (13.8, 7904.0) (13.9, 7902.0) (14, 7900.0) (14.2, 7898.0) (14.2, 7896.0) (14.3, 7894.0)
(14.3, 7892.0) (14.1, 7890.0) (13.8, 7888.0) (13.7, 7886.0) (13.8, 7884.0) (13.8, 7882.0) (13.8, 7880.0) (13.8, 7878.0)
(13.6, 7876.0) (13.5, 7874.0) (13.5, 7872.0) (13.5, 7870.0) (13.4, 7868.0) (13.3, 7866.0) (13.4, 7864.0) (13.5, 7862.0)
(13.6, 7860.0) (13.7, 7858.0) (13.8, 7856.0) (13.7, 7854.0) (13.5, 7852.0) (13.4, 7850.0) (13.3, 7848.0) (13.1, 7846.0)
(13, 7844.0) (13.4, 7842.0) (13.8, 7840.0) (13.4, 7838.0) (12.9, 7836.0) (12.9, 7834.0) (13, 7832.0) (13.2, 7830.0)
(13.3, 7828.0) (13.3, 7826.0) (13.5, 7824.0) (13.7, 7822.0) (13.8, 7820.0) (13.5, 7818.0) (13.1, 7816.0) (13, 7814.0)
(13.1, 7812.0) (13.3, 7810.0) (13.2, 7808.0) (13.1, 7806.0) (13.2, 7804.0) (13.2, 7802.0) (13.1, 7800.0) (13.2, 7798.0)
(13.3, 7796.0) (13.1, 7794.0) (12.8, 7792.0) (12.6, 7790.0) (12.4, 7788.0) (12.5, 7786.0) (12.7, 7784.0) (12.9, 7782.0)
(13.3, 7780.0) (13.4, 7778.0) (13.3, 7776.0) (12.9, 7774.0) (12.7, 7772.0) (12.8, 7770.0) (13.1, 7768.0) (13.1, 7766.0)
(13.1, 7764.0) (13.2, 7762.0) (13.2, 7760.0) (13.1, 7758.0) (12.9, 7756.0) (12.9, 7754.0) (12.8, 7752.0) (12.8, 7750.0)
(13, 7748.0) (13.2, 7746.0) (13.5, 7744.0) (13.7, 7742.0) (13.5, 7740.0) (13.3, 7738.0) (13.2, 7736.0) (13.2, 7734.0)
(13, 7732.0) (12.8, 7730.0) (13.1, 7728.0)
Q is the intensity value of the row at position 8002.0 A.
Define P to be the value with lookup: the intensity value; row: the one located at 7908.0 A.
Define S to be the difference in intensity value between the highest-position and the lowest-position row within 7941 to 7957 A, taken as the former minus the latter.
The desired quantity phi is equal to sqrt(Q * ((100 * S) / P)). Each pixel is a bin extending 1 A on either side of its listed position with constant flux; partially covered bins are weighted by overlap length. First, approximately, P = 13.7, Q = 14.2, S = 0.20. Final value 4.6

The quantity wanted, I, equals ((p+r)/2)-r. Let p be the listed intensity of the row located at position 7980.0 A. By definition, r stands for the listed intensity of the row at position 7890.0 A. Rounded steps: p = 13.5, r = 14.1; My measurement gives -0.3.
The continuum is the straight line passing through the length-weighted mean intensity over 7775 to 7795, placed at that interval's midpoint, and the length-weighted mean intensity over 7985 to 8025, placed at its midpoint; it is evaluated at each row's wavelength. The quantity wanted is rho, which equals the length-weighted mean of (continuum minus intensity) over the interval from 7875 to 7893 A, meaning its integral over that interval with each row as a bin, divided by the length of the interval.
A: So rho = -0.33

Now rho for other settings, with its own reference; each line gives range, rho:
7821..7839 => -0.06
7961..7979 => -0.18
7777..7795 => 0.05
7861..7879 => -0.06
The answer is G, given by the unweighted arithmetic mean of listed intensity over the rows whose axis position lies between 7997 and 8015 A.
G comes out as 14.3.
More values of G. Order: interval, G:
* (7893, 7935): 13.9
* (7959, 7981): 14.2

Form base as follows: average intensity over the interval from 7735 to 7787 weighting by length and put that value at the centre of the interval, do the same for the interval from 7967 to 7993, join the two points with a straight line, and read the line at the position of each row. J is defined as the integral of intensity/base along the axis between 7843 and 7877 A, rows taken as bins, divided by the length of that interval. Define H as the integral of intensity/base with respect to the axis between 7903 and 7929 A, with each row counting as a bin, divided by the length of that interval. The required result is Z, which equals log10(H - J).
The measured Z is -2.28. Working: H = 1.00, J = 0.994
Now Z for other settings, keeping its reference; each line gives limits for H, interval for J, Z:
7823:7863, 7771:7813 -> -2.07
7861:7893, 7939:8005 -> -2.07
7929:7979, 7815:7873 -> -2.15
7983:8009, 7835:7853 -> -2.27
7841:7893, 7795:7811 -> -2.18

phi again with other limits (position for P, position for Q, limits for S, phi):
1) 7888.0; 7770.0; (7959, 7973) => 5.3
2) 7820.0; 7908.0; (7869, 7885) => 5.5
